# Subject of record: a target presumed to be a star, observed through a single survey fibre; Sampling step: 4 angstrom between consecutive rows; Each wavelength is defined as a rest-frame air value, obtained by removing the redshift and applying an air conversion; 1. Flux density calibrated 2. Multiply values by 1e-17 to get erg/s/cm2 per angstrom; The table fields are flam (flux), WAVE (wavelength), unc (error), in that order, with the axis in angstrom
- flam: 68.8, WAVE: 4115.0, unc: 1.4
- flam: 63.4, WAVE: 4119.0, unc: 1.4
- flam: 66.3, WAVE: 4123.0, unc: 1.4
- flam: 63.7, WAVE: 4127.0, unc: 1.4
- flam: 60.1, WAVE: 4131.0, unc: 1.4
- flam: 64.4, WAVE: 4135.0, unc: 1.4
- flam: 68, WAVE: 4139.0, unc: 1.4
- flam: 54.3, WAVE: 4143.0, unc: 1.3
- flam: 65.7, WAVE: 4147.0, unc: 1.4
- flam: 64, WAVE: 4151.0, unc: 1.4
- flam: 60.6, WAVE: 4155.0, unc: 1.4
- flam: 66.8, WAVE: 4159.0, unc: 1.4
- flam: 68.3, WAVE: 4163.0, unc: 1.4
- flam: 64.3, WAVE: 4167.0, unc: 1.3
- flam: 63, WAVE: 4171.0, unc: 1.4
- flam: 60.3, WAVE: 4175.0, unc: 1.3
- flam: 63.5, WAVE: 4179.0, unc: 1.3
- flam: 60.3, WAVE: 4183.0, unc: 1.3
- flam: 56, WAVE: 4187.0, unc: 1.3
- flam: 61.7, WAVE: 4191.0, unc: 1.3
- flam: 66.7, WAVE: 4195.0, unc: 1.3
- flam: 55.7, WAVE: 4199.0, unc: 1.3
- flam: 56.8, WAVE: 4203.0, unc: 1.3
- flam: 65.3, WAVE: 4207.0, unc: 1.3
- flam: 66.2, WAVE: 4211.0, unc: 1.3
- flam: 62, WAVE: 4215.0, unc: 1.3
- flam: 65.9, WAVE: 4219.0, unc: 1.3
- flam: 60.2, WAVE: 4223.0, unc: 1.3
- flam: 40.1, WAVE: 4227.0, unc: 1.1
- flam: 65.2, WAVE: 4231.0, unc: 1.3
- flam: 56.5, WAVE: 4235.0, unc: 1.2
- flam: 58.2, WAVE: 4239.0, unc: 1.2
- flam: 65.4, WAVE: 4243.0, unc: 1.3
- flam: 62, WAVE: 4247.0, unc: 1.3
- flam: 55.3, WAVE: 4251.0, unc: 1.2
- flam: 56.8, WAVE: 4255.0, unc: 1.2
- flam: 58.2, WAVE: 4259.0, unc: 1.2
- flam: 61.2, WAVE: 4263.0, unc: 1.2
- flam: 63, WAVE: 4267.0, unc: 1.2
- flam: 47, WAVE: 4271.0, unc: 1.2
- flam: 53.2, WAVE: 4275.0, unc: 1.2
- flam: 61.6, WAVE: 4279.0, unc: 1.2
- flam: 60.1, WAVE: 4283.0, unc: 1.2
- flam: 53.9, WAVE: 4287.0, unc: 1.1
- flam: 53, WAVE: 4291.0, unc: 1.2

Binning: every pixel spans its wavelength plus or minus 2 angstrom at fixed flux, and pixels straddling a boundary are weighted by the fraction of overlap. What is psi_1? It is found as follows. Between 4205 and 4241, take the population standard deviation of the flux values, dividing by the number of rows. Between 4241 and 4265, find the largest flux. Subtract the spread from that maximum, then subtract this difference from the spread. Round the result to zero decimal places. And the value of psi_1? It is -50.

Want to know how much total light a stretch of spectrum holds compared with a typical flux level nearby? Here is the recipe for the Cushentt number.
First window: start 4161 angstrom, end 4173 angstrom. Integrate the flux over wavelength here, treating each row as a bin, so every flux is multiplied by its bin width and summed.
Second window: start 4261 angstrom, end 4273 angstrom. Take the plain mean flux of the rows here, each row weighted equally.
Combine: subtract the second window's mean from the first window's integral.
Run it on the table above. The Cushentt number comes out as 725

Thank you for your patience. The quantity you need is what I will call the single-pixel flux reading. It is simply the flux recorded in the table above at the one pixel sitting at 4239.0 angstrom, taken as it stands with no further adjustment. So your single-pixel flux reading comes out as 58.2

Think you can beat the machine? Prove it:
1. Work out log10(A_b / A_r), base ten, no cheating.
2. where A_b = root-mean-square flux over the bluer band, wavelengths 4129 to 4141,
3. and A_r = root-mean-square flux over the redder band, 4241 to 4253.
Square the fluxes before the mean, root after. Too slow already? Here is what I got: 0.02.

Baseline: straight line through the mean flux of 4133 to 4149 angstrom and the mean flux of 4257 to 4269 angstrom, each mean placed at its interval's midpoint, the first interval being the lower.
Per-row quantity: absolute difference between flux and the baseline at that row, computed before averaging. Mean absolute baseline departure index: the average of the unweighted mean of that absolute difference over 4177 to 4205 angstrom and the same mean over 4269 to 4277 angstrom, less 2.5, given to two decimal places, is 4.60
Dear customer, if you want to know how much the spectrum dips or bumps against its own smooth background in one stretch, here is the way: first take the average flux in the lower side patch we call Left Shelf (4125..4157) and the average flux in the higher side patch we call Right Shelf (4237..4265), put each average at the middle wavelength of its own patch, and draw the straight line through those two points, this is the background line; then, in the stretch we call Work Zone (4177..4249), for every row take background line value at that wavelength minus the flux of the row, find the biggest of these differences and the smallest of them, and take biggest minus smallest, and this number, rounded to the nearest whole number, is 26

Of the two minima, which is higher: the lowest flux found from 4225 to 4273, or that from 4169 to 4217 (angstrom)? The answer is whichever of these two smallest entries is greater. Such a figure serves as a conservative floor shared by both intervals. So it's 55.7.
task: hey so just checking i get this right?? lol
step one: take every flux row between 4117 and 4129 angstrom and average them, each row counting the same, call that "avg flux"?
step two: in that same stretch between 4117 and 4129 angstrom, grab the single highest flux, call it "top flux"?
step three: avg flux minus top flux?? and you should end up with -1.8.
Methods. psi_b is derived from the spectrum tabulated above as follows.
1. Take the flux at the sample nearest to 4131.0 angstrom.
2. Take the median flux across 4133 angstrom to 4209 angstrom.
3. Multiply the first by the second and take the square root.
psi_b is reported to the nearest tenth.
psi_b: 61.8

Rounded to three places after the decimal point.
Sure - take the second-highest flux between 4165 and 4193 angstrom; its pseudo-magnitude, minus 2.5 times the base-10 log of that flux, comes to -4.507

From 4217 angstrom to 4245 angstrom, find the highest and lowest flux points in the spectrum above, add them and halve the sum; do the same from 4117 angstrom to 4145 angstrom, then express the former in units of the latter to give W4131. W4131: 0.867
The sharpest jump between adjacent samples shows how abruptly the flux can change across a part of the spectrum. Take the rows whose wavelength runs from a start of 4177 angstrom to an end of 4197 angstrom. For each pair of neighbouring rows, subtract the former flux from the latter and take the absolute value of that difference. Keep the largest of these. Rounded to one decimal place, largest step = 5.7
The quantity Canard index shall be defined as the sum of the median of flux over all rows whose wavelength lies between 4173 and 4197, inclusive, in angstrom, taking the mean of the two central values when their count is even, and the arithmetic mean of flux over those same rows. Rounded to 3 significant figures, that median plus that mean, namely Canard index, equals 122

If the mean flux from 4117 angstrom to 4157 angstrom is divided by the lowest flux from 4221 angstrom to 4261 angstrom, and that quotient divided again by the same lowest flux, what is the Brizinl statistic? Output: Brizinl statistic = 0.039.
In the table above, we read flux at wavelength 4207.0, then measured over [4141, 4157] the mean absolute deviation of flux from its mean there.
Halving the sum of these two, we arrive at 34.5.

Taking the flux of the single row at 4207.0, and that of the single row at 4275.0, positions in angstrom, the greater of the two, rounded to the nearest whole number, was 65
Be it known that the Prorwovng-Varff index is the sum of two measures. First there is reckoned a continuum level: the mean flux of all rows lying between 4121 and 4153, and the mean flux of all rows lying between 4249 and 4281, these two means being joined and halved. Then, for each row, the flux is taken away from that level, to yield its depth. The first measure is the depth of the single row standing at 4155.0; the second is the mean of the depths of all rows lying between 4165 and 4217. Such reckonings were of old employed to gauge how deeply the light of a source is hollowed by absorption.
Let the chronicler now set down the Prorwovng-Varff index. -2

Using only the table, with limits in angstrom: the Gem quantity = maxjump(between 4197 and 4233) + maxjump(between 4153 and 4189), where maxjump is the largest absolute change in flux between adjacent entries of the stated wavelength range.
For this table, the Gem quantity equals 31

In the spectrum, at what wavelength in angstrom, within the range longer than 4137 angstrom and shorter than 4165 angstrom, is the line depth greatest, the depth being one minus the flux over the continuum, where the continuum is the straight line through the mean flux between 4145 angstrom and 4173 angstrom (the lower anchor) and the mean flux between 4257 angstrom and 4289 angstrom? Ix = 4143.0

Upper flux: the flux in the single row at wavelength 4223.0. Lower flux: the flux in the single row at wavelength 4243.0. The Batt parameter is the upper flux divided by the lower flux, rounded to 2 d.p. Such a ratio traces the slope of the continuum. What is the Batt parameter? 0.92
